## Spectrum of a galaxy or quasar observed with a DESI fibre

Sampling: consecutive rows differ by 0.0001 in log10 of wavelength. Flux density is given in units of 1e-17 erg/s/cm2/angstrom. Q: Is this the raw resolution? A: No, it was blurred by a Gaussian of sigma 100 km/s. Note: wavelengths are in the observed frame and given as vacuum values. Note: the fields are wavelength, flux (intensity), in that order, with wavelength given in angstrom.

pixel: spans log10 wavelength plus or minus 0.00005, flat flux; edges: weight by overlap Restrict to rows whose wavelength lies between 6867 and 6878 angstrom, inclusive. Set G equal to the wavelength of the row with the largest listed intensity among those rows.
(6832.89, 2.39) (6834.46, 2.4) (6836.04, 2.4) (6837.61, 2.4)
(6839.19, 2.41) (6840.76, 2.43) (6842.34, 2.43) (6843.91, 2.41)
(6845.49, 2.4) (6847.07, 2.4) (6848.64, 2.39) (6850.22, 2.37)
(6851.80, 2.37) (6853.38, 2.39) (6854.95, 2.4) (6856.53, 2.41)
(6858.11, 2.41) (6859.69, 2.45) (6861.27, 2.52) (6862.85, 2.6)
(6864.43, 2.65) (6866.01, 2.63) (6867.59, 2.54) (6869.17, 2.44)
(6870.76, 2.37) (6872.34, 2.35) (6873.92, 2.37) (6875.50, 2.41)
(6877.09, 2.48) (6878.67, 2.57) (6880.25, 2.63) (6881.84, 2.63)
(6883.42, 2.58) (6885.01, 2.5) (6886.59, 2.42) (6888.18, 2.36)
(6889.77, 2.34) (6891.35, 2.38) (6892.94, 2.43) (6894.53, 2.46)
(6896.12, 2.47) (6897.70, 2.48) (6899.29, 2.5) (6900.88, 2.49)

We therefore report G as 6867.59 angstrom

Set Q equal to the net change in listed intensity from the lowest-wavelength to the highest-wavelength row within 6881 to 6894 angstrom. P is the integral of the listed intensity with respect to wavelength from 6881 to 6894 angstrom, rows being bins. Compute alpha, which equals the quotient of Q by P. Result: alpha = -0.006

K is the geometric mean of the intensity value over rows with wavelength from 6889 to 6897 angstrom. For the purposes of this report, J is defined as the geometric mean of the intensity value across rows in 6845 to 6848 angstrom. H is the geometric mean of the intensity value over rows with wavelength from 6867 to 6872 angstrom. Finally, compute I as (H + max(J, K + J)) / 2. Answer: 3.63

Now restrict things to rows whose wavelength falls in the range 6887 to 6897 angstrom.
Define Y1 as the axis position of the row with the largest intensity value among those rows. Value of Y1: 6896.12 angstrom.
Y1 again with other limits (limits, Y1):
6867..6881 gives 6880.25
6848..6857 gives 6856.53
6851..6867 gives 6864.43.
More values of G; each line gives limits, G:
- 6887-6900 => 6899.29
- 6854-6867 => 6864.43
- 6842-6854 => 6842.34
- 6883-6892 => 6883.42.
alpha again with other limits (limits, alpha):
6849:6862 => 0.005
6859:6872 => -0.002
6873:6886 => 0.004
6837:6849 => 0.000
